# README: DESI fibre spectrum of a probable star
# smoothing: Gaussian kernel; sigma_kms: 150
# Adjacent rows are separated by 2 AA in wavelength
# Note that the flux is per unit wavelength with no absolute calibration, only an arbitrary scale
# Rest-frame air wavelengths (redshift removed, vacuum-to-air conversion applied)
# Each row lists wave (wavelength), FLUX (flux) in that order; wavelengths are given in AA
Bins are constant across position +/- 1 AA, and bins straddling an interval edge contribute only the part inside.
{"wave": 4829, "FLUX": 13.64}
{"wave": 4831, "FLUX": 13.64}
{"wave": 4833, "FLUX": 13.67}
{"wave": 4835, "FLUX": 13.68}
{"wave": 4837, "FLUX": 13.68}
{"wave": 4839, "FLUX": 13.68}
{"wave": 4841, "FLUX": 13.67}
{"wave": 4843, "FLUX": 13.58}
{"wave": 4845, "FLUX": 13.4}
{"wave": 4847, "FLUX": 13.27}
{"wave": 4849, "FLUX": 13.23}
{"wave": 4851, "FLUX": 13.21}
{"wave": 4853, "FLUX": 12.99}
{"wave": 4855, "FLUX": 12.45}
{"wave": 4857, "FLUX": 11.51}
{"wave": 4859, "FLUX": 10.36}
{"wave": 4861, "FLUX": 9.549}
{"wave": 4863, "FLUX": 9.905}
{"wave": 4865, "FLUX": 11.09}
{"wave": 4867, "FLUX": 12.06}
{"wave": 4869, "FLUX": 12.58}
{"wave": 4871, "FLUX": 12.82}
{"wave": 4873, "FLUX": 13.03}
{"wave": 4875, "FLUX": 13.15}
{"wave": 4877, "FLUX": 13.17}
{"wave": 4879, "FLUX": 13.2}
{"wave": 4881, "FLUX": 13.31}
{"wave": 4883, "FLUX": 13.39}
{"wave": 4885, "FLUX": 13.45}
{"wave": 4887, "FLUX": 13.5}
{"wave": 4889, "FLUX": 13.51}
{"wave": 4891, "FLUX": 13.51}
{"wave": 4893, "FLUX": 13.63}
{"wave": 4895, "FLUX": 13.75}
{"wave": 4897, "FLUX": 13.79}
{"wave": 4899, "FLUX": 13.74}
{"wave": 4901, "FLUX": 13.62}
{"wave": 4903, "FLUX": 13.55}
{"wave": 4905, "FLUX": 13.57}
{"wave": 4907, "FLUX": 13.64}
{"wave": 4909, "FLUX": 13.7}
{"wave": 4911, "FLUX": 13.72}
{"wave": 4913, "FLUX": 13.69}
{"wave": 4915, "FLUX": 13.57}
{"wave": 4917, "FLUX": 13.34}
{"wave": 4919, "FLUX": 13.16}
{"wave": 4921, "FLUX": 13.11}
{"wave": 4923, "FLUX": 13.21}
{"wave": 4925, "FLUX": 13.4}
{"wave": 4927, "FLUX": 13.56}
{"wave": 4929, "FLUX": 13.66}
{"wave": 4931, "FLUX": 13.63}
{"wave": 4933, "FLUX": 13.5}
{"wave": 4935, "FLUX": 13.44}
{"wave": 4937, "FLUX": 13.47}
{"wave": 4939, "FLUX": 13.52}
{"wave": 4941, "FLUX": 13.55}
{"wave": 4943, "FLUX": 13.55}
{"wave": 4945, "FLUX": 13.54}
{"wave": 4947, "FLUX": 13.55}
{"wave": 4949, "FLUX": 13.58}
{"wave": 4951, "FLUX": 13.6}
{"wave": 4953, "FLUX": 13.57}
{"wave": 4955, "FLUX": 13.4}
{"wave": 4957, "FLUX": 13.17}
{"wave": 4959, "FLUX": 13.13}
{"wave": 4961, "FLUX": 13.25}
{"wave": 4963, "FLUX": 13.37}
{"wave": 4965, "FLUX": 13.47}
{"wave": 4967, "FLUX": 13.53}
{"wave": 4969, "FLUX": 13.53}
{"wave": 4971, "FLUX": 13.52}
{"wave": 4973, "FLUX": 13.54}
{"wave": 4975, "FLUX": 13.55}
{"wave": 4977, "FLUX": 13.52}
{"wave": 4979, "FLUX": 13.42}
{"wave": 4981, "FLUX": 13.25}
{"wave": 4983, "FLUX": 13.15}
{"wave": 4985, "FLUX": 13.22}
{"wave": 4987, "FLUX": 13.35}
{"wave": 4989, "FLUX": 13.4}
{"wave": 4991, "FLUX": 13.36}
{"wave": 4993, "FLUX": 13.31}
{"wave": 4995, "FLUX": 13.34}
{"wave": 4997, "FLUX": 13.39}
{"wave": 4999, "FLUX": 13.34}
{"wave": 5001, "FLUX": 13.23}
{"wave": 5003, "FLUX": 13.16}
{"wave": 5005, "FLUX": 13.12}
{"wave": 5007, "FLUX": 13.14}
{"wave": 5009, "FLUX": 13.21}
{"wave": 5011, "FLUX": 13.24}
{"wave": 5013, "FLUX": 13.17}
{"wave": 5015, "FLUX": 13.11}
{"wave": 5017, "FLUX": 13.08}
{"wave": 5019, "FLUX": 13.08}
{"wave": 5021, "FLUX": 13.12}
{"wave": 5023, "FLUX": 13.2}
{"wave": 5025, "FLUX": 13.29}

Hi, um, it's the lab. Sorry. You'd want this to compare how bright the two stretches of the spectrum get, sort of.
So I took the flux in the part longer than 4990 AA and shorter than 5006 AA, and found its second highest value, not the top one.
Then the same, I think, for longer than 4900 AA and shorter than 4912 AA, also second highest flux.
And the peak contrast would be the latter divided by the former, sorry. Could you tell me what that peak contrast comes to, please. 1.03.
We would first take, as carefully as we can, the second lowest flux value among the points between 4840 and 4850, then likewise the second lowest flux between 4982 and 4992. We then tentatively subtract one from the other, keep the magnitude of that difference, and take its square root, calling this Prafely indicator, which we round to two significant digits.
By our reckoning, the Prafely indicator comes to 0.22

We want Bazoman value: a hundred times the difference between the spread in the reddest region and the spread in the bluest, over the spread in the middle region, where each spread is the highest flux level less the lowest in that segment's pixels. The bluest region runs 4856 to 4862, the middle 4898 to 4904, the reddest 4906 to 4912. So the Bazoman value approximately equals -990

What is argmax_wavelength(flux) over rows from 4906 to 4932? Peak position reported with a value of 4911 AA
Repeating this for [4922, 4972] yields 4929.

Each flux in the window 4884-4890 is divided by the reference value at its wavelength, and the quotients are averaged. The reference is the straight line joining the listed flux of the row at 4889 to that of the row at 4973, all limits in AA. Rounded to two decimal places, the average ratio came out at 1.00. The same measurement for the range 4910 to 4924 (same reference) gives 0.99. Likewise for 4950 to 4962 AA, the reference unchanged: 0.99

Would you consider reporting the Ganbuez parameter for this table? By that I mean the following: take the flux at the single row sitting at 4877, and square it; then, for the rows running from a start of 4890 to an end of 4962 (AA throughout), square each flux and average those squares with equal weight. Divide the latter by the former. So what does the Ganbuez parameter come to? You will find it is 1.05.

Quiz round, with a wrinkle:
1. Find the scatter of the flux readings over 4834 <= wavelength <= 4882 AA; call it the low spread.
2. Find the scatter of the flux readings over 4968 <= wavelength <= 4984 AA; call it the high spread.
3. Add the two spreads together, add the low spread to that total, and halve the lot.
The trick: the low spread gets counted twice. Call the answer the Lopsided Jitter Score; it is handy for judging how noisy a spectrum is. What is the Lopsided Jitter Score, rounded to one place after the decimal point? 1.3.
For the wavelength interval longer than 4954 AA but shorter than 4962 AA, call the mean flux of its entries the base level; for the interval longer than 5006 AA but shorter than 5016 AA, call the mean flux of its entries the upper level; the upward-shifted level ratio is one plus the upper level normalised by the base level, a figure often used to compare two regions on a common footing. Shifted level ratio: 2.00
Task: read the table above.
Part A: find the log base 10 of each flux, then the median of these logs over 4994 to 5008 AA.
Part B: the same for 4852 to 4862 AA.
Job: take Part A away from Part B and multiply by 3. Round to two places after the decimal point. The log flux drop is -0.18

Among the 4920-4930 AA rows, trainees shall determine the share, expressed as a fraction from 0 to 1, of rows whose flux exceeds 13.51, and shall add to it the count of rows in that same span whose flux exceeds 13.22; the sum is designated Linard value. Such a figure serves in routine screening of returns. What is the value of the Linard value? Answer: 3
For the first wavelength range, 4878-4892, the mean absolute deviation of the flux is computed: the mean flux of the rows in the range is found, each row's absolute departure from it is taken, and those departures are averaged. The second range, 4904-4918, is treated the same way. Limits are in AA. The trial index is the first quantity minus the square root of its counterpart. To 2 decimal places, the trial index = -0.21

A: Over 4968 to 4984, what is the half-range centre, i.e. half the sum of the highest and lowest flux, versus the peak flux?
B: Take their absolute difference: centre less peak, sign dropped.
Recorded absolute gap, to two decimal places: 0.20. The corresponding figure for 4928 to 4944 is 0.11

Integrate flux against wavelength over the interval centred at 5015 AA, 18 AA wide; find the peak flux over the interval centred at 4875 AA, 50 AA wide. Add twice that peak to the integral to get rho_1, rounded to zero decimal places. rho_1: 264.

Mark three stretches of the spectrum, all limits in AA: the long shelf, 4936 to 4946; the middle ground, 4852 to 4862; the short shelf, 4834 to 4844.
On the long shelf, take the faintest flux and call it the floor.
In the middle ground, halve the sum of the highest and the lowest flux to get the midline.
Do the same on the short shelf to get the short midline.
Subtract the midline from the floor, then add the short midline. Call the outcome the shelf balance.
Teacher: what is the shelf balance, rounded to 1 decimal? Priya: 15.8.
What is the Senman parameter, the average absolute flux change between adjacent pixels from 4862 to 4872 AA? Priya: 0.73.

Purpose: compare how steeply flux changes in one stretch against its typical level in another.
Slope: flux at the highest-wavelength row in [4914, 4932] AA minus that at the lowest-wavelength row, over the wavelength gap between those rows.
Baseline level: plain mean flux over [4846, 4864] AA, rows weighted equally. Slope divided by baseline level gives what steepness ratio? 0.0003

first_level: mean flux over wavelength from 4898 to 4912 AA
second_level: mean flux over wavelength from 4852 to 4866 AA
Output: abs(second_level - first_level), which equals 2.53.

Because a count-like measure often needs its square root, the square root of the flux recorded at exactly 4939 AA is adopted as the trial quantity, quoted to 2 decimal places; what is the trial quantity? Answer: 3.68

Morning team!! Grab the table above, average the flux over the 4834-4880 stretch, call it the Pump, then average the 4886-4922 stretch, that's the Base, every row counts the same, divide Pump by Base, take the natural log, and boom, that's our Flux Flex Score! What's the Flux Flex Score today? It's -0.08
